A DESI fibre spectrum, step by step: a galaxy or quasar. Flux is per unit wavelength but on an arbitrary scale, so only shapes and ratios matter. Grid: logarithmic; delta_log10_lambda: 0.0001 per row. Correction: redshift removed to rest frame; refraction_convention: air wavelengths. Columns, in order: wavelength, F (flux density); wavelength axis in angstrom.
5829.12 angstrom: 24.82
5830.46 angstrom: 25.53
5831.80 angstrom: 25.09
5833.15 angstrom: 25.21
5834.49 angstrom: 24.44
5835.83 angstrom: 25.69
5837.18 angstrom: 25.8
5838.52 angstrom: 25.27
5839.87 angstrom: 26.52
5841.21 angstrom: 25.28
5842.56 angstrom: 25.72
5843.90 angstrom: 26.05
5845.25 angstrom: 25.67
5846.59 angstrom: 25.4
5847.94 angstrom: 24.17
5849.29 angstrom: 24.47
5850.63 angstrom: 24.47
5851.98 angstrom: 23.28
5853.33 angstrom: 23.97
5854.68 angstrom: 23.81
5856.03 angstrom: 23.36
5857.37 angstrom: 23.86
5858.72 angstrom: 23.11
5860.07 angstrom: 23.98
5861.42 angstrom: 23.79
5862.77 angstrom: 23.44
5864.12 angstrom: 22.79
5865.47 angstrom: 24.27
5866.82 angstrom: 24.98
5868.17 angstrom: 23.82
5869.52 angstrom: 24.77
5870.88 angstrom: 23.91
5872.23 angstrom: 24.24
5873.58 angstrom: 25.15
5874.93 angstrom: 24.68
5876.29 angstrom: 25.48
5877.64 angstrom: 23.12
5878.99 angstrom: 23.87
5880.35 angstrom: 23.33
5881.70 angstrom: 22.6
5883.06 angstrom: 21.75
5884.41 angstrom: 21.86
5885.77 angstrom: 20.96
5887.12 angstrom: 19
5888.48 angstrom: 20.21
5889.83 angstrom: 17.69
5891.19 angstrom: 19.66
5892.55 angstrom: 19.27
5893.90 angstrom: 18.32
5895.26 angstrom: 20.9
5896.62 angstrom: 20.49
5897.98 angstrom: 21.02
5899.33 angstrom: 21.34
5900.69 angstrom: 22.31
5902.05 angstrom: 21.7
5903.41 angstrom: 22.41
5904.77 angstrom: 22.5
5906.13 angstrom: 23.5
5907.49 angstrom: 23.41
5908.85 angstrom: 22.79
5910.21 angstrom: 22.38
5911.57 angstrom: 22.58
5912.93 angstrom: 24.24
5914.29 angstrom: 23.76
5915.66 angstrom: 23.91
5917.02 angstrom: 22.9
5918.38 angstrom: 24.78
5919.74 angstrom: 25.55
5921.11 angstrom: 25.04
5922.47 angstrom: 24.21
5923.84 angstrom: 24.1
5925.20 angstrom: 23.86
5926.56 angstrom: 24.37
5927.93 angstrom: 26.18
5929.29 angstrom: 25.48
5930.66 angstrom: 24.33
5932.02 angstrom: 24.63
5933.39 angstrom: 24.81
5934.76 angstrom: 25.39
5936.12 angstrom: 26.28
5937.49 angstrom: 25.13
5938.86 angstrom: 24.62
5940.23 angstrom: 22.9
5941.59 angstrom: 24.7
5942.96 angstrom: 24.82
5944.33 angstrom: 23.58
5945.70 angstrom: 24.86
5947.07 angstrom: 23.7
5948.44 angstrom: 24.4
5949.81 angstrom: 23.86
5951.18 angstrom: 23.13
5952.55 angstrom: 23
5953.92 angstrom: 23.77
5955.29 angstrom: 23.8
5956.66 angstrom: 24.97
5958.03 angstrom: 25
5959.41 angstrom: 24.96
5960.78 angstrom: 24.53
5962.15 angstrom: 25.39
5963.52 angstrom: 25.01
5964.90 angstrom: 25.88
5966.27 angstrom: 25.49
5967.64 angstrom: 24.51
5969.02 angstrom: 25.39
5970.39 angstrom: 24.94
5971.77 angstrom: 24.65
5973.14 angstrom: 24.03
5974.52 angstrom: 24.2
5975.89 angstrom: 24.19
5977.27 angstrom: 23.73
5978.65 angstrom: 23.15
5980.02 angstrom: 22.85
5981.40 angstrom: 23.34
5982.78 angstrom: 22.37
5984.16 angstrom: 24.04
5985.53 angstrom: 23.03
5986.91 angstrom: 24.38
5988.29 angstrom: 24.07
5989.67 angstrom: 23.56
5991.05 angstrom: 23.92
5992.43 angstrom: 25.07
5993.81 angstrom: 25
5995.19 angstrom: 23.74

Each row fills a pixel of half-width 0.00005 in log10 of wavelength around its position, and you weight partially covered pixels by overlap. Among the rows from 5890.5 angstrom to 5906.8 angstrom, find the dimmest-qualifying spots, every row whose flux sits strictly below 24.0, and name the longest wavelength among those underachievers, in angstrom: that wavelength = 5906.13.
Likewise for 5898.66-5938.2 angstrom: 5925.20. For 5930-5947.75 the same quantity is 5947.07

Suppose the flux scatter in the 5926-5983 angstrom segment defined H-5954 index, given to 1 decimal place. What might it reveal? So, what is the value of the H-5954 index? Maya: 0.9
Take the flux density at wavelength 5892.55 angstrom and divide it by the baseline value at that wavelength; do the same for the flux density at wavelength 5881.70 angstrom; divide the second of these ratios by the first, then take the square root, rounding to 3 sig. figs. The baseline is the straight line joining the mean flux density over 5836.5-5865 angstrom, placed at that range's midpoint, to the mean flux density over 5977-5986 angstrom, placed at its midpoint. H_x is 1.08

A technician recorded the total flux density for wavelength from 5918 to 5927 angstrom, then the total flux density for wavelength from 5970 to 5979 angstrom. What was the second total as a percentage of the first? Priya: 98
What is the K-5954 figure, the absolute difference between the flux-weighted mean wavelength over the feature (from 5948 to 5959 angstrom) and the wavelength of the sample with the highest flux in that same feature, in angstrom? 4.8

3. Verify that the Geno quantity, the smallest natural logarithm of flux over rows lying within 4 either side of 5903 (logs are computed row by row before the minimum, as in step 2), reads 3.06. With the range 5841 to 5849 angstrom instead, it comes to 3.19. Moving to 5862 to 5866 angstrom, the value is 3.13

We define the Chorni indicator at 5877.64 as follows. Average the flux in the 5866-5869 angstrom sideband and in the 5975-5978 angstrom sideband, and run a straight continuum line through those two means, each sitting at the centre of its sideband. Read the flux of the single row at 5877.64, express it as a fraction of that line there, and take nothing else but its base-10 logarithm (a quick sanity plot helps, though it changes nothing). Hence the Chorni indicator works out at -0.023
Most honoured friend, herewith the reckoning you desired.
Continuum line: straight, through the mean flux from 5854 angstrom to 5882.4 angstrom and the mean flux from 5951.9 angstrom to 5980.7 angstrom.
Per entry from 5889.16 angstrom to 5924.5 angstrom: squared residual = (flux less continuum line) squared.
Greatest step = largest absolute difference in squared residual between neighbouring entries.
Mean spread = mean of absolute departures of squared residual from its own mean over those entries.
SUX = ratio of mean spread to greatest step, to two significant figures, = 0.33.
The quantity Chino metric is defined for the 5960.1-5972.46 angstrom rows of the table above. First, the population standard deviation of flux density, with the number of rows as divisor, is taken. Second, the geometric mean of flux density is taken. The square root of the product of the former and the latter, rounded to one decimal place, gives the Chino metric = 3.4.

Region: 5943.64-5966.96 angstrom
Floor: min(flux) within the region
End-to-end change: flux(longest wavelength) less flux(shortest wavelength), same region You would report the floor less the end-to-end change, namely 21.1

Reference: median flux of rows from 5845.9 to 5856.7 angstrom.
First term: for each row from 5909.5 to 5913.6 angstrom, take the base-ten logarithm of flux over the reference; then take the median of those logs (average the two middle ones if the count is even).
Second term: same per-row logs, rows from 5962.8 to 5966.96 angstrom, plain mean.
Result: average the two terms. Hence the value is 0.00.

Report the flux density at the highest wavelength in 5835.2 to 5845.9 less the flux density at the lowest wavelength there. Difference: 0.0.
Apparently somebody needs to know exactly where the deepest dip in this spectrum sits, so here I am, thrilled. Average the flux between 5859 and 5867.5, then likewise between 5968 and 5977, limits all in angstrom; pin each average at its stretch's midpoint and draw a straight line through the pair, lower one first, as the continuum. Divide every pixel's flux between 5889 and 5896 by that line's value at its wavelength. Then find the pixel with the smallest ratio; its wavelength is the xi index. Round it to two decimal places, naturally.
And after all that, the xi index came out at 5889.83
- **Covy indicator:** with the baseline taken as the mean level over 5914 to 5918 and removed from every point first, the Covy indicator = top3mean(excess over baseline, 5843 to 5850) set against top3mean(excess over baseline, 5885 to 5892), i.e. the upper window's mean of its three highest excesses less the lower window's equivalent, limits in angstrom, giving -5.4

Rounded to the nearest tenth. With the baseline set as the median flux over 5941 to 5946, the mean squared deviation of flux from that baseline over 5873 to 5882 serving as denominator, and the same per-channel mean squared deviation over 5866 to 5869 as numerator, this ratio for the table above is 0.3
